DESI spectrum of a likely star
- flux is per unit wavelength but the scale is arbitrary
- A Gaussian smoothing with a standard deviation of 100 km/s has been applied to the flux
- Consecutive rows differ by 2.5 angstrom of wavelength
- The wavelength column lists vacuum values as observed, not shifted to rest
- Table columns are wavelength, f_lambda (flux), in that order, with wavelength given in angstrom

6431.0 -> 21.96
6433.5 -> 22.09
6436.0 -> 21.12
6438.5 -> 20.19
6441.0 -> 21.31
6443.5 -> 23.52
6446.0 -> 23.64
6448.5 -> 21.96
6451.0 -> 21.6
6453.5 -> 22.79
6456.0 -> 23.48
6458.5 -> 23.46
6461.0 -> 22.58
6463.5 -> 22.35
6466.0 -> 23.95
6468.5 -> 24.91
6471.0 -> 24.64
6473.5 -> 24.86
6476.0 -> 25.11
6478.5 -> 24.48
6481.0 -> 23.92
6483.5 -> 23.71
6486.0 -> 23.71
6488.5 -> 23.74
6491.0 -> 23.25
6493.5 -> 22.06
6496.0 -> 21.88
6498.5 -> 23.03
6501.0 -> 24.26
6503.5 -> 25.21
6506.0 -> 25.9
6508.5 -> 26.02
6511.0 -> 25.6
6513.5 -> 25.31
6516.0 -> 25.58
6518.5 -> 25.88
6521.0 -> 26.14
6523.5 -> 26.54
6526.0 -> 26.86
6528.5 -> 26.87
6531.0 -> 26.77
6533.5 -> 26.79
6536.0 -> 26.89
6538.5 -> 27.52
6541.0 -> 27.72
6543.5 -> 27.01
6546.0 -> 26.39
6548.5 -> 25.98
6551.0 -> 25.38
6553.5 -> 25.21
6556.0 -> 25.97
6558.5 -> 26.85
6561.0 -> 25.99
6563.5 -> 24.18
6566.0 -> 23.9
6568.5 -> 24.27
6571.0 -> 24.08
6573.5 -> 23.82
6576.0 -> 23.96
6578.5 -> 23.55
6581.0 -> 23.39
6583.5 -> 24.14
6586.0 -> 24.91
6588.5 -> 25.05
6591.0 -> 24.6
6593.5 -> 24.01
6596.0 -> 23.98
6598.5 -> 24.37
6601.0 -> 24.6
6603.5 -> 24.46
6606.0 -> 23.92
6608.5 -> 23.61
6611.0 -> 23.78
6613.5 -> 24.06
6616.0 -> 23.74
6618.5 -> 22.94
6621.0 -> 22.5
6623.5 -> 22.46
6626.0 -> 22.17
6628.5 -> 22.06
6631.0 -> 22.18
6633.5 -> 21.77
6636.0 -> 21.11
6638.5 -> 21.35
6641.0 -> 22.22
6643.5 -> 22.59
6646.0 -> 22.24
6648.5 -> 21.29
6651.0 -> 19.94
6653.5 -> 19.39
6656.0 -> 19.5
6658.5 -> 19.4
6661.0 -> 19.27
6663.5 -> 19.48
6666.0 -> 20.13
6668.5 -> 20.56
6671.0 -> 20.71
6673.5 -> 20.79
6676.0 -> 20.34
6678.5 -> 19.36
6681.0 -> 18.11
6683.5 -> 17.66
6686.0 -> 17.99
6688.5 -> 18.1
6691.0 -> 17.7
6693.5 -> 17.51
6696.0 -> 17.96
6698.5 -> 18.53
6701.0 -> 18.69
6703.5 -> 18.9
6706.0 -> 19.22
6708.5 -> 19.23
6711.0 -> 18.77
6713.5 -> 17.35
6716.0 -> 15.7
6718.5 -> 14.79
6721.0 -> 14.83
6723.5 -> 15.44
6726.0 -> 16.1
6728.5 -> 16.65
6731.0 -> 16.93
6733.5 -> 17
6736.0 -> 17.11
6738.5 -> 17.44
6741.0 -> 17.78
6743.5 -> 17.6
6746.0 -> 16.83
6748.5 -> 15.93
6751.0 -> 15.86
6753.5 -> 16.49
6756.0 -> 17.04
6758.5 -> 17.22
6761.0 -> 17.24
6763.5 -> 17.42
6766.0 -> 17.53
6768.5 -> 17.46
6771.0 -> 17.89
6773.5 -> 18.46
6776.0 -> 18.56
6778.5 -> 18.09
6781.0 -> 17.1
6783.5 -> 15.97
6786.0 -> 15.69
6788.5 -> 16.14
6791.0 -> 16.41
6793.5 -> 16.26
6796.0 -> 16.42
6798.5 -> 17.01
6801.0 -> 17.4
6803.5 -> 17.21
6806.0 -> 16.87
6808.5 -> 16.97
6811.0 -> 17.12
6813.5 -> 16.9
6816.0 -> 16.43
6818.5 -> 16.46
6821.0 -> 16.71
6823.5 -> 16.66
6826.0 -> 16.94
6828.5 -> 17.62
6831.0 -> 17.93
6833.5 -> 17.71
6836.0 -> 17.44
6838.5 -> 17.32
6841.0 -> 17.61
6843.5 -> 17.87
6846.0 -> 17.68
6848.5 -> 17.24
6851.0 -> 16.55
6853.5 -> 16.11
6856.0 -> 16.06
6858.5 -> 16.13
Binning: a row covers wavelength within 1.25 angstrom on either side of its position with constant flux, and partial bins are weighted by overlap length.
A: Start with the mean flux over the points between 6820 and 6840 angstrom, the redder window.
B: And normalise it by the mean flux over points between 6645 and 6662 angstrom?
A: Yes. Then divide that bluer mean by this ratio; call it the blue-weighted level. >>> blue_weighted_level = 23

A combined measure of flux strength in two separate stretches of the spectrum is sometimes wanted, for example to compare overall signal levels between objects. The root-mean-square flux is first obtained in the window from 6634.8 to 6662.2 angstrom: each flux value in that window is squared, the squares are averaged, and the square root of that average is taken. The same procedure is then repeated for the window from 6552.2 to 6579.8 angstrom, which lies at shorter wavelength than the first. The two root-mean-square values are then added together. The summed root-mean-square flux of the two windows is 45.5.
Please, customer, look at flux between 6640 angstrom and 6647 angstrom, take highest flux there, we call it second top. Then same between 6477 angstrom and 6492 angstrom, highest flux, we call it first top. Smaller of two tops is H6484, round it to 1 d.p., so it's 22.6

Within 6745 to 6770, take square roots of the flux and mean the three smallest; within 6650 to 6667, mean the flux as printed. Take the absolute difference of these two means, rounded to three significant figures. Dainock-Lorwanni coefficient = 15.6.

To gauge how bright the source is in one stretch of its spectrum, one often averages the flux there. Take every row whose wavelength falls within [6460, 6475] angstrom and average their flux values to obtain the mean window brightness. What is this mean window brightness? 24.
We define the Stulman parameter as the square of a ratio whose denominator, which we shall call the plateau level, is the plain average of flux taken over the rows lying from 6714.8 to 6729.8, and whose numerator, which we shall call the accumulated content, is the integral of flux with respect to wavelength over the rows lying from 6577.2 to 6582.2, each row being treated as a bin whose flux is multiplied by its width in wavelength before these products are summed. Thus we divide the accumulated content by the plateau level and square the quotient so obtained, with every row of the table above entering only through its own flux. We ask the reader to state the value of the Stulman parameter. 57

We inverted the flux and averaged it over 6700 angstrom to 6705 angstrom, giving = 0.053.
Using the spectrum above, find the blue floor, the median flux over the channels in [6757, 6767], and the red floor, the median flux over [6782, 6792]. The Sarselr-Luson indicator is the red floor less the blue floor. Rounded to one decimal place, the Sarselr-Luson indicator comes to -1.3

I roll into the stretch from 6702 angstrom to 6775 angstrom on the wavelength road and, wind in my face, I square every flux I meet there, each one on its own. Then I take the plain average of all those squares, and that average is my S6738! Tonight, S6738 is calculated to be 294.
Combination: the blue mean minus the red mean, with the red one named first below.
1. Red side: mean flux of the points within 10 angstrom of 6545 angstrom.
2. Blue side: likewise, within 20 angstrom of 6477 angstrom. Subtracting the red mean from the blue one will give -2.8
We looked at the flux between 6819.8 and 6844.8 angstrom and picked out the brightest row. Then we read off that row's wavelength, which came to 6831.0 angstrom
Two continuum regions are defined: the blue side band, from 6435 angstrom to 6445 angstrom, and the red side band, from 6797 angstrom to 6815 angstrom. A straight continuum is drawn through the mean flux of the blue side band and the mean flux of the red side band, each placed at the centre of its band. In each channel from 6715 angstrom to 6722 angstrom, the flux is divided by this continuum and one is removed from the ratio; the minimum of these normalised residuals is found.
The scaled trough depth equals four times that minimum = -0.74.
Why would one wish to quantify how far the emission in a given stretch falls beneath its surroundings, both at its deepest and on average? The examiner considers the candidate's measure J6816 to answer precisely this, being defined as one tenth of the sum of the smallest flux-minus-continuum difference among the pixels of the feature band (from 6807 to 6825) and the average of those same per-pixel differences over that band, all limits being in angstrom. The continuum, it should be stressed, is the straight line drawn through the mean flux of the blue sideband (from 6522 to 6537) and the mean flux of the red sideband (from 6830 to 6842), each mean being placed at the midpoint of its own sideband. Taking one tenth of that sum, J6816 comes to -0.32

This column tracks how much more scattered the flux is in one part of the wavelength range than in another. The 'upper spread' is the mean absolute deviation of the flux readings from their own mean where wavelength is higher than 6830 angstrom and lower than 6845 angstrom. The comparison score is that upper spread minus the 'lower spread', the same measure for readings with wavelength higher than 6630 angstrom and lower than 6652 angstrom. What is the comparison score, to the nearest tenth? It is -0.4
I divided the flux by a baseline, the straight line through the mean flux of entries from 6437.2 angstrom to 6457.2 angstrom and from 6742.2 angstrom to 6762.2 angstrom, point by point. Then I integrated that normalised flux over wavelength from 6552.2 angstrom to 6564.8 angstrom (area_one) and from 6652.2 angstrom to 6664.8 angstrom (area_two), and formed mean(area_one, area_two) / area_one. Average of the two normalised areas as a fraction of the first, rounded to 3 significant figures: 0.916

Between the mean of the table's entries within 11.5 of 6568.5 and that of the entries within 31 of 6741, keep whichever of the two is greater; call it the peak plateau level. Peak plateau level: 24.5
